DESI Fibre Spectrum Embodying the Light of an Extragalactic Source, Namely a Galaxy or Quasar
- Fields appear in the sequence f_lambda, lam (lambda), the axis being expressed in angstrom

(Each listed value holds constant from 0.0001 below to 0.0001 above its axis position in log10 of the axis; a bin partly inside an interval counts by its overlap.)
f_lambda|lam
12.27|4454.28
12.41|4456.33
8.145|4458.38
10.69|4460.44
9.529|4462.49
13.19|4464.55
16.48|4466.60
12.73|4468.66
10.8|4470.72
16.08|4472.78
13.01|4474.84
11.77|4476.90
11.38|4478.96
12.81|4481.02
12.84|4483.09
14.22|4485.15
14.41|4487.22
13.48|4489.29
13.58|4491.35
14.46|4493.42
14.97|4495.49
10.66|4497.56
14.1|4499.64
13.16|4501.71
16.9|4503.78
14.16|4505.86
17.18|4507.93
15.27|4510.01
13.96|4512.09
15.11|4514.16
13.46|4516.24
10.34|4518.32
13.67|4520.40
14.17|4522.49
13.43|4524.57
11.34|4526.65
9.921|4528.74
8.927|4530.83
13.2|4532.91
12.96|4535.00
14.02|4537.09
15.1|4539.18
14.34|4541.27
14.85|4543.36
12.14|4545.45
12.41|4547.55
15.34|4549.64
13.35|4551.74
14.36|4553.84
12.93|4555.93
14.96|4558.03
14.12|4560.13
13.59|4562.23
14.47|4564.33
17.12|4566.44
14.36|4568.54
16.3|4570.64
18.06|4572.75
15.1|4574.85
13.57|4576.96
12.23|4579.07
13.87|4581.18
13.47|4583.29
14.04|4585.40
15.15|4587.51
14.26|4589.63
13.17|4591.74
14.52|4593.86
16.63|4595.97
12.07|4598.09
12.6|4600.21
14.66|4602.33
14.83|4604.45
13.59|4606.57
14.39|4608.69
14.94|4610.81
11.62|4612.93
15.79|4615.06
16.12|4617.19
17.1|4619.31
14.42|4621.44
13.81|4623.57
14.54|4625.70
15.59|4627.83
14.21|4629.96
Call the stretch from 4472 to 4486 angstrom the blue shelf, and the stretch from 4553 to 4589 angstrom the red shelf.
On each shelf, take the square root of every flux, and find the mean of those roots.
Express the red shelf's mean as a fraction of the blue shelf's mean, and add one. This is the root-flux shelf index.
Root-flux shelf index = 2.05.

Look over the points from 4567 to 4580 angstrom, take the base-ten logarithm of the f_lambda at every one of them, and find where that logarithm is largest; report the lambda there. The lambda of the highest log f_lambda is 4572.75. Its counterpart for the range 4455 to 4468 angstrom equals 4466.60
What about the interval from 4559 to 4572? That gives 4566.44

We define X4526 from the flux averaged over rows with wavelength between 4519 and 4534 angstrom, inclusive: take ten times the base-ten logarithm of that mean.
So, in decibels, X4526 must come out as 10.8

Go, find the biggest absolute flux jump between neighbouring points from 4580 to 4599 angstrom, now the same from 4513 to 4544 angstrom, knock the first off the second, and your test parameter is -0.3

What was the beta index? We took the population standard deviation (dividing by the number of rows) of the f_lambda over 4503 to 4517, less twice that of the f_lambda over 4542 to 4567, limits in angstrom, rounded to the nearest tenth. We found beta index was -1.3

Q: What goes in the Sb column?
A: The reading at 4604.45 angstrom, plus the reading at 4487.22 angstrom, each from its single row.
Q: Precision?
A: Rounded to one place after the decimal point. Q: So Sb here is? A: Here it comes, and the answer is 29.2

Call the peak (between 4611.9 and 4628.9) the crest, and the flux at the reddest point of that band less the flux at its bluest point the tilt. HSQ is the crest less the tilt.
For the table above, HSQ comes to 13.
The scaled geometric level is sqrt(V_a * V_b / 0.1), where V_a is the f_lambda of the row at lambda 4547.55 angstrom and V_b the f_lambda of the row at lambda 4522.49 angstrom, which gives 42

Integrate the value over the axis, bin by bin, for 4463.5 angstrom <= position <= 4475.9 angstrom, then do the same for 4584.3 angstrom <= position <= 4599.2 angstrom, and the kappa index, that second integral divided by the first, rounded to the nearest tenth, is 1.2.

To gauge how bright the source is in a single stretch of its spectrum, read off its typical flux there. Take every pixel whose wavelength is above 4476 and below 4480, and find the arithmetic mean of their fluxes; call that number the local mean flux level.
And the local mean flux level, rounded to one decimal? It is 11.6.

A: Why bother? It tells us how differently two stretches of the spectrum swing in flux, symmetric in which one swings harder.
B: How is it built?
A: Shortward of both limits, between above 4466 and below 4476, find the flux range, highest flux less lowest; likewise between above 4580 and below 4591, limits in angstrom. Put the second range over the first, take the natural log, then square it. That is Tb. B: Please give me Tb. 1.5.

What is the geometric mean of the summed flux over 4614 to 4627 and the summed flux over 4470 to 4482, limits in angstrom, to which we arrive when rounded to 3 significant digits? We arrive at 83.4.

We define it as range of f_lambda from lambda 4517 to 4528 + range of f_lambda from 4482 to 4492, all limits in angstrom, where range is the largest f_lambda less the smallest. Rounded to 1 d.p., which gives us 5.4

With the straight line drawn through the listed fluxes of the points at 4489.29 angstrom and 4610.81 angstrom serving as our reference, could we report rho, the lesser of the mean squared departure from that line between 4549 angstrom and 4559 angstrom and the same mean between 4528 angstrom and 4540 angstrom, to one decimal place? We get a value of 0.9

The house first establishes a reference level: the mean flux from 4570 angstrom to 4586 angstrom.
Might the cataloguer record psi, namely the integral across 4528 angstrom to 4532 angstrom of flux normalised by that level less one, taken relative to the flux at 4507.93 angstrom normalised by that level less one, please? -8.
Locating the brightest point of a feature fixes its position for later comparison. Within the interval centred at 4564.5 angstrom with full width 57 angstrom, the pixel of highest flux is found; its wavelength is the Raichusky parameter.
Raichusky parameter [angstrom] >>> 4572.75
